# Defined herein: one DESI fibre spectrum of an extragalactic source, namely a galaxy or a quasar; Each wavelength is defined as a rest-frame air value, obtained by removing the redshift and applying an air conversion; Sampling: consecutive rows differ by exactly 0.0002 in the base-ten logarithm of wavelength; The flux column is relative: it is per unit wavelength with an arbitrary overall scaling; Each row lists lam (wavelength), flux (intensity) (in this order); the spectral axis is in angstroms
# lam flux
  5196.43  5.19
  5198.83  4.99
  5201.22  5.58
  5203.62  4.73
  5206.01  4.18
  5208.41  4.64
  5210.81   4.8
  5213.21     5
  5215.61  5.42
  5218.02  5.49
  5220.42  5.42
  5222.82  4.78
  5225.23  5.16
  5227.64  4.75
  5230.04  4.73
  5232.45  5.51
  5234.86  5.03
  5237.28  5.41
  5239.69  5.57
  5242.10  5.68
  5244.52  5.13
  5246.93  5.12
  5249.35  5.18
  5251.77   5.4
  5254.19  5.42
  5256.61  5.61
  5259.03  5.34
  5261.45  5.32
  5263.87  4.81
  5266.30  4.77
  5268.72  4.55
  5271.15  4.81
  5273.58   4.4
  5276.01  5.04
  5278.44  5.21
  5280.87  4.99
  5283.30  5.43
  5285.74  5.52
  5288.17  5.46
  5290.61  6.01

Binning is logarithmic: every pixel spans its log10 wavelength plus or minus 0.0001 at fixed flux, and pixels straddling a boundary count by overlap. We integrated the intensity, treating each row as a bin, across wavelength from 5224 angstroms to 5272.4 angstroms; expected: 250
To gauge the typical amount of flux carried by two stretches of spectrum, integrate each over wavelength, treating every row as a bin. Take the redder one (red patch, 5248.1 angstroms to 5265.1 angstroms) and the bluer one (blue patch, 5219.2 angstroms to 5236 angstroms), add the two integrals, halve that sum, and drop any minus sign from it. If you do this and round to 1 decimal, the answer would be 87.5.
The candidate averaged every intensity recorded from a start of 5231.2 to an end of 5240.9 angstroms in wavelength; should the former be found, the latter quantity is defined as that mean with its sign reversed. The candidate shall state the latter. -5.38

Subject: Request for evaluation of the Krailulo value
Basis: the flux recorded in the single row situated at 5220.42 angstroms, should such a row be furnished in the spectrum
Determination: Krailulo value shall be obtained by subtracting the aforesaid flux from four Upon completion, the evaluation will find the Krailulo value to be -1.4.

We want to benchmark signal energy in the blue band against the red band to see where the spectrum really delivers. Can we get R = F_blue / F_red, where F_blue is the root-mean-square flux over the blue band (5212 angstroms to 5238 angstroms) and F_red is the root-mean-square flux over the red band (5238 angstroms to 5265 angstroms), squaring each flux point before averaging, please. 0.97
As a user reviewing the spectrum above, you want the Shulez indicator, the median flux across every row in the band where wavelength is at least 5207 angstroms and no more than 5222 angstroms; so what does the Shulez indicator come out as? 5.21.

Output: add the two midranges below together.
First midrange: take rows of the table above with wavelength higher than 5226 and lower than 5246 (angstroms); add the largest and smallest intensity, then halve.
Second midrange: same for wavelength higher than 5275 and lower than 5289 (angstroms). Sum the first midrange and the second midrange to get 10.46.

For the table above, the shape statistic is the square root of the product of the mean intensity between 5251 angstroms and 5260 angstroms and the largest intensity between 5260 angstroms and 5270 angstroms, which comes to 5.38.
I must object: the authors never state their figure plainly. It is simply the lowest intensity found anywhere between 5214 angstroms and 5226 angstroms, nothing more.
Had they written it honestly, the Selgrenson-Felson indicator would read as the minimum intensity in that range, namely 4.78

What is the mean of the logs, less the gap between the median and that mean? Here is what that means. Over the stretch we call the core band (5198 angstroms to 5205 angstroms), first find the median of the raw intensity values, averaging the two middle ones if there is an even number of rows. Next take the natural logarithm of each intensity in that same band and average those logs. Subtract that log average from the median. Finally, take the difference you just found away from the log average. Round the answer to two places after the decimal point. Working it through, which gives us -1.74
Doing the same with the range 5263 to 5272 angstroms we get -1.68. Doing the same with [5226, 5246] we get -1.97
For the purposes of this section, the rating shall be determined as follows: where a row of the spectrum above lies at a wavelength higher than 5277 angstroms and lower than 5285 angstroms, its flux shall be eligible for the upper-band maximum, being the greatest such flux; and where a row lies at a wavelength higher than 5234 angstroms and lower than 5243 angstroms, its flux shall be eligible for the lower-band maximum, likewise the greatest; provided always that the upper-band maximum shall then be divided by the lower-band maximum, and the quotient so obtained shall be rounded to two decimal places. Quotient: 0.96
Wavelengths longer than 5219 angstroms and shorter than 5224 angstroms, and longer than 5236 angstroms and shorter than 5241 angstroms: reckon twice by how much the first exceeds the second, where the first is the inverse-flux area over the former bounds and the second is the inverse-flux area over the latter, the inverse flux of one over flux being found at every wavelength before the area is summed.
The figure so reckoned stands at 0.14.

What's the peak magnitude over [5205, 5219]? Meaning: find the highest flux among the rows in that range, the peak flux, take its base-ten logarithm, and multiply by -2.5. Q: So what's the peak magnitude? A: -1.85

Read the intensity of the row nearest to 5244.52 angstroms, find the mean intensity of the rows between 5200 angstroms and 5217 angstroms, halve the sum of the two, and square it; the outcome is 25.2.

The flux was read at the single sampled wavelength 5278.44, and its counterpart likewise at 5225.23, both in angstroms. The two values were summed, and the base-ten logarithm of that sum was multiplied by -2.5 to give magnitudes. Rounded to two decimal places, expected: -2.54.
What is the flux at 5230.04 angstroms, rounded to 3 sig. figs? 4.73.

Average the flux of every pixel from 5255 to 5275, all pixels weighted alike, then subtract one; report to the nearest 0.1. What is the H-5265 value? 4.0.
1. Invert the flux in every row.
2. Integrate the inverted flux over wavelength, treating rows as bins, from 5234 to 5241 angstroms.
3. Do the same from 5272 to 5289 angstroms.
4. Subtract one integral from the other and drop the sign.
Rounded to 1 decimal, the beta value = 2.0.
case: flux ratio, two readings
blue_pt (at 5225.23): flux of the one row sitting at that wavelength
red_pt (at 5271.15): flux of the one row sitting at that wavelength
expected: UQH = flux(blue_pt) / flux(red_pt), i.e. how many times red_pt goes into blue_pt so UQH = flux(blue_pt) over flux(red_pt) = 1.07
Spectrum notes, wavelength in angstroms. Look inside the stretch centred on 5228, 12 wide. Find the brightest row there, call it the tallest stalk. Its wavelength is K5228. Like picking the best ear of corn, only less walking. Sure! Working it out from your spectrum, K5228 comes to 5232.45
